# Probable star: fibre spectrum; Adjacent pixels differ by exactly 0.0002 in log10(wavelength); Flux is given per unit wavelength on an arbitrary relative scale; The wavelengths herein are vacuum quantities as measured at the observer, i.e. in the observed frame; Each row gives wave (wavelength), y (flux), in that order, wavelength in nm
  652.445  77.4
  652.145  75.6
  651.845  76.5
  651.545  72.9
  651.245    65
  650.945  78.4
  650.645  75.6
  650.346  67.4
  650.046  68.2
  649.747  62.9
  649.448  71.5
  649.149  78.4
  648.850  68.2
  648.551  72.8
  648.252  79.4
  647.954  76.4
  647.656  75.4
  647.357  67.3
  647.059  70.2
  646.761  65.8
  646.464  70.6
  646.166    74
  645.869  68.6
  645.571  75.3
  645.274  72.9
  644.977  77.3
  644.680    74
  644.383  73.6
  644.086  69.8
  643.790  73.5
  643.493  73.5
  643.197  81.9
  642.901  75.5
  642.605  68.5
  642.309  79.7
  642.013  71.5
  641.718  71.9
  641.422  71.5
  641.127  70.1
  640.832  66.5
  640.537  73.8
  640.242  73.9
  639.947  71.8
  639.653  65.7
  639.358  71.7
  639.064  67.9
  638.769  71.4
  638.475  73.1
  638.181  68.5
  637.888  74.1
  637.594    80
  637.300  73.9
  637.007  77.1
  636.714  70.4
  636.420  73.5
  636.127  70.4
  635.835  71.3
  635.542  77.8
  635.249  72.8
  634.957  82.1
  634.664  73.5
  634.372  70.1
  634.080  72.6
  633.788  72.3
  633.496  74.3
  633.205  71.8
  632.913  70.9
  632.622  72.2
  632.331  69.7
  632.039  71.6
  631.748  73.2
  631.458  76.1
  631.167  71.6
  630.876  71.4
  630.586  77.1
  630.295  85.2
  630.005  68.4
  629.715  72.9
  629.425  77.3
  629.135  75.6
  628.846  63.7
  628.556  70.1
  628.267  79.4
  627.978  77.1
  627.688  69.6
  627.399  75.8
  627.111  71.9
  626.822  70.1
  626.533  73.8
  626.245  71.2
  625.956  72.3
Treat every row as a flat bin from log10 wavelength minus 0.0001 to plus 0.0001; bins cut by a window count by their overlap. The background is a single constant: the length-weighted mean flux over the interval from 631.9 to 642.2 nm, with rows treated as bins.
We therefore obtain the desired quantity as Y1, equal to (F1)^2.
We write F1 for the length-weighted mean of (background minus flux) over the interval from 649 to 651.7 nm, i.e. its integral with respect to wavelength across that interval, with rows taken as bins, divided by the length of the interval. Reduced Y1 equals 1.45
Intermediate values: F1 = 1.2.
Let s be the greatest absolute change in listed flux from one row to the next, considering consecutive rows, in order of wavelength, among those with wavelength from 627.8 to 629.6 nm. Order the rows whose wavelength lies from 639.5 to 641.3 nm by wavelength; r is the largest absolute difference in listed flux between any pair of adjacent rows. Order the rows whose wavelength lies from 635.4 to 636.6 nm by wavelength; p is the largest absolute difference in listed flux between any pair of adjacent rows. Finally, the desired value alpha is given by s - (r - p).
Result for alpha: 11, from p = 6.5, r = 7.3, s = 11.9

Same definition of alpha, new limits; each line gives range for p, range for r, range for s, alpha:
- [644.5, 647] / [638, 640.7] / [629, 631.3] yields 17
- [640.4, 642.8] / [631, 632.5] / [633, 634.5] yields 9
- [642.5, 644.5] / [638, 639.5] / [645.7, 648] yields 12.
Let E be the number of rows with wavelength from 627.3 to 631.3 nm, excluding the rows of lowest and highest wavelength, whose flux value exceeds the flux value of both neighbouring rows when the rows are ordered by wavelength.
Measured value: 3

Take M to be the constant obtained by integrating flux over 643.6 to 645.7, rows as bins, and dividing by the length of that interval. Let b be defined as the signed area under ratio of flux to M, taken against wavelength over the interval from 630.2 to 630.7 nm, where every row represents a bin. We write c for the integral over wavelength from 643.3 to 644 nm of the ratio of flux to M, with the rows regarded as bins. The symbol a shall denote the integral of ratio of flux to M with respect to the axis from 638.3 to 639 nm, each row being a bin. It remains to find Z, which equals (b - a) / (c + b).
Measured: -0.10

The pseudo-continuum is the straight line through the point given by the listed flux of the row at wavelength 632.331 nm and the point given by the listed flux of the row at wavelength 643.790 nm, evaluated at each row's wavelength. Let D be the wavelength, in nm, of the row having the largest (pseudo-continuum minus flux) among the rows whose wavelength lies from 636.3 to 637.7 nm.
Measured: 636.714 nm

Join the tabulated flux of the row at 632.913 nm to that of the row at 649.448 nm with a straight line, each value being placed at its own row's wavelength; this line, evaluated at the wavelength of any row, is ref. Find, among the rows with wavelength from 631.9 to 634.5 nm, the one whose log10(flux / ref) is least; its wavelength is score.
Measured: 632.331 nm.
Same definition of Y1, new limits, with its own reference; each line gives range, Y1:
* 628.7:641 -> 0.22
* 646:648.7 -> 0.00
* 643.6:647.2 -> 0.04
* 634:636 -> 3.90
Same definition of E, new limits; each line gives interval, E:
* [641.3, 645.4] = 4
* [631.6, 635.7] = 4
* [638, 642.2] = 4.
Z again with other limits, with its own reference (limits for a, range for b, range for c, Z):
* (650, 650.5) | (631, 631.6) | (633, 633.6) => 0.12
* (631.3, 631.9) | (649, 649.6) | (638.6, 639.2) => 0.00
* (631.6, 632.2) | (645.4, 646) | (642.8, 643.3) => 0.00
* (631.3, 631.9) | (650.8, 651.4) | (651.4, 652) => -0.02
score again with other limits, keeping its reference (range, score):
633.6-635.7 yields 634.372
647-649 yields 647.357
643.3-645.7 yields 644.086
